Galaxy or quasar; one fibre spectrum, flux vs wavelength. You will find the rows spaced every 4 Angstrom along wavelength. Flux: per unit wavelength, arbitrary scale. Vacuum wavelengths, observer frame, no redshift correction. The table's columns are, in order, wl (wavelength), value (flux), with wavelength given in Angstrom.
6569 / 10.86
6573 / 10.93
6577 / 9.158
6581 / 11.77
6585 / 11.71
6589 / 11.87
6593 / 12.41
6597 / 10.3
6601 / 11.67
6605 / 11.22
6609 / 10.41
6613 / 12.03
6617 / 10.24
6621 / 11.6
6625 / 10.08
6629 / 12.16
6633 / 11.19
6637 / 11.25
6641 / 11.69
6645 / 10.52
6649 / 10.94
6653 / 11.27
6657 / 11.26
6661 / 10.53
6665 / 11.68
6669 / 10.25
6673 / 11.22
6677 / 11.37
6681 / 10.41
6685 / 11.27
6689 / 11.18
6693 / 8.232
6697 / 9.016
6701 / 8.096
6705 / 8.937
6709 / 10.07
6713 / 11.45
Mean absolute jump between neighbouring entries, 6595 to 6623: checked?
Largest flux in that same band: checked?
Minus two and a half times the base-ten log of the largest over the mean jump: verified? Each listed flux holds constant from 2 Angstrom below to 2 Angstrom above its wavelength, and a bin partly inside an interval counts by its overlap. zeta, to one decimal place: -2.5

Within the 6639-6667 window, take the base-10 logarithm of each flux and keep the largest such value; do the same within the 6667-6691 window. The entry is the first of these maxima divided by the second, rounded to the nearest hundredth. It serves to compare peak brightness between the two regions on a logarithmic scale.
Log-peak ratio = 1.01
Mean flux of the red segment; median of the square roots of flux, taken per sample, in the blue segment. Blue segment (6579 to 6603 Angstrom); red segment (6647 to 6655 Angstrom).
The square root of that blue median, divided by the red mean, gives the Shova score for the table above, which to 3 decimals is 0.167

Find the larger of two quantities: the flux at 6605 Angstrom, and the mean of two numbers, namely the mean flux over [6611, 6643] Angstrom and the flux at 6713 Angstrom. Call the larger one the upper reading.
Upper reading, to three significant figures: 11.4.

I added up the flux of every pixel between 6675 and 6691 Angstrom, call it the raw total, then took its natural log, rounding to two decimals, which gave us 3.79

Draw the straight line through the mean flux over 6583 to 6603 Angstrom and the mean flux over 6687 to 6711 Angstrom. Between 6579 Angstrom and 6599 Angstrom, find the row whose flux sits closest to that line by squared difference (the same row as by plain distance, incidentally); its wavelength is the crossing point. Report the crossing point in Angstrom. 6585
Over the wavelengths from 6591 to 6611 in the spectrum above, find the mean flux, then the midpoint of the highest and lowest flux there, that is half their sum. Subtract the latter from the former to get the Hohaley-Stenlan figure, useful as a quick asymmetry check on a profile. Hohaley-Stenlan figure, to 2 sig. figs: -0.15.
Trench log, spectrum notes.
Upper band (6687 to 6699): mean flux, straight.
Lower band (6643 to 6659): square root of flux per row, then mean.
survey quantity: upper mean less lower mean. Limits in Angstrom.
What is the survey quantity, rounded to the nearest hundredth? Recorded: 6.16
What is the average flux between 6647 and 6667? 11.1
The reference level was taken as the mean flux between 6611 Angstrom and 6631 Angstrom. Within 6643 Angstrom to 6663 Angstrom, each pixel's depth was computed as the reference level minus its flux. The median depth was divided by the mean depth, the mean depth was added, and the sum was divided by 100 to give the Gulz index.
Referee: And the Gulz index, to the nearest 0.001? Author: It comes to 0.012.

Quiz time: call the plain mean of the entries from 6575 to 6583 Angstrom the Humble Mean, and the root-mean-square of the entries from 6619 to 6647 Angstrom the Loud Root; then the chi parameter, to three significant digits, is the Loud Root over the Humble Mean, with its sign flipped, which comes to -1.07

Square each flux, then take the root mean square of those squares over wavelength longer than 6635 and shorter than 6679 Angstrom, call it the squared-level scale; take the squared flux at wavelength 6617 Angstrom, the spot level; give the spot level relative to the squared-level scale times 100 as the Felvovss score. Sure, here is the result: 85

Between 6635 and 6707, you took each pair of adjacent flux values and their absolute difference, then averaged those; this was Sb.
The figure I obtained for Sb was 0.84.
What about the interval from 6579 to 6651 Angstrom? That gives 1.00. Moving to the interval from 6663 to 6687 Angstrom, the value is 0.87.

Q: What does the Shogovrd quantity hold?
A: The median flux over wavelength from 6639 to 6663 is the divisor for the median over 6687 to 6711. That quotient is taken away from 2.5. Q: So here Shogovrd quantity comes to 1.69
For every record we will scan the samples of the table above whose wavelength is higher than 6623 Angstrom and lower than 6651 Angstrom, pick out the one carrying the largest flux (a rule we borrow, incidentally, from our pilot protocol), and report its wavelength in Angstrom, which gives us 6629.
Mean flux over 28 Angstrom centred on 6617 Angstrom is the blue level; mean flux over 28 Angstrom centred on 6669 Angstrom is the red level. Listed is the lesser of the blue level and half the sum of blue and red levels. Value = 11.0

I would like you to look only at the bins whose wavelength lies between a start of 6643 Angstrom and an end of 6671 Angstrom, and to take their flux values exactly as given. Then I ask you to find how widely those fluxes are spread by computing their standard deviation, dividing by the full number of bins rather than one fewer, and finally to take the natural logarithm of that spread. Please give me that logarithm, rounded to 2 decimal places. -0.75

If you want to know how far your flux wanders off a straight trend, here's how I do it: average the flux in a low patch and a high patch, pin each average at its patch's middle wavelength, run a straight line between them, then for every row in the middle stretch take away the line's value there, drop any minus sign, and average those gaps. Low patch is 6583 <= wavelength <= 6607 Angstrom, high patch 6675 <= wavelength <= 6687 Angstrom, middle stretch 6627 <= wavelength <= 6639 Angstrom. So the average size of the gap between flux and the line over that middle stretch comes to 0.33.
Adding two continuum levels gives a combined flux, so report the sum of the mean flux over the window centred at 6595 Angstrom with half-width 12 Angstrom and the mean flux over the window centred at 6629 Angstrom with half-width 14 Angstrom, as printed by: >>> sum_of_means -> 22.7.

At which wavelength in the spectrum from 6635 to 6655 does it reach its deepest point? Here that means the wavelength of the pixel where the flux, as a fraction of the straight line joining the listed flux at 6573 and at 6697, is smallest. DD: 6645 Angstrom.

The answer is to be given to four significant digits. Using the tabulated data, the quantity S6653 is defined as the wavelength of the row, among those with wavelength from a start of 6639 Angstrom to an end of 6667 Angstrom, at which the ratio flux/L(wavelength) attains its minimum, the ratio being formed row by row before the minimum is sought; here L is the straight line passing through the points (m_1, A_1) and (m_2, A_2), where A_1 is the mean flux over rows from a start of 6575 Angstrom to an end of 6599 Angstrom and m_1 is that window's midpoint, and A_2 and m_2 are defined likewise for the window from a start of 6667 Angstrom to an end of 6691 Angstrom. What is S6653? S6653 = 6645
